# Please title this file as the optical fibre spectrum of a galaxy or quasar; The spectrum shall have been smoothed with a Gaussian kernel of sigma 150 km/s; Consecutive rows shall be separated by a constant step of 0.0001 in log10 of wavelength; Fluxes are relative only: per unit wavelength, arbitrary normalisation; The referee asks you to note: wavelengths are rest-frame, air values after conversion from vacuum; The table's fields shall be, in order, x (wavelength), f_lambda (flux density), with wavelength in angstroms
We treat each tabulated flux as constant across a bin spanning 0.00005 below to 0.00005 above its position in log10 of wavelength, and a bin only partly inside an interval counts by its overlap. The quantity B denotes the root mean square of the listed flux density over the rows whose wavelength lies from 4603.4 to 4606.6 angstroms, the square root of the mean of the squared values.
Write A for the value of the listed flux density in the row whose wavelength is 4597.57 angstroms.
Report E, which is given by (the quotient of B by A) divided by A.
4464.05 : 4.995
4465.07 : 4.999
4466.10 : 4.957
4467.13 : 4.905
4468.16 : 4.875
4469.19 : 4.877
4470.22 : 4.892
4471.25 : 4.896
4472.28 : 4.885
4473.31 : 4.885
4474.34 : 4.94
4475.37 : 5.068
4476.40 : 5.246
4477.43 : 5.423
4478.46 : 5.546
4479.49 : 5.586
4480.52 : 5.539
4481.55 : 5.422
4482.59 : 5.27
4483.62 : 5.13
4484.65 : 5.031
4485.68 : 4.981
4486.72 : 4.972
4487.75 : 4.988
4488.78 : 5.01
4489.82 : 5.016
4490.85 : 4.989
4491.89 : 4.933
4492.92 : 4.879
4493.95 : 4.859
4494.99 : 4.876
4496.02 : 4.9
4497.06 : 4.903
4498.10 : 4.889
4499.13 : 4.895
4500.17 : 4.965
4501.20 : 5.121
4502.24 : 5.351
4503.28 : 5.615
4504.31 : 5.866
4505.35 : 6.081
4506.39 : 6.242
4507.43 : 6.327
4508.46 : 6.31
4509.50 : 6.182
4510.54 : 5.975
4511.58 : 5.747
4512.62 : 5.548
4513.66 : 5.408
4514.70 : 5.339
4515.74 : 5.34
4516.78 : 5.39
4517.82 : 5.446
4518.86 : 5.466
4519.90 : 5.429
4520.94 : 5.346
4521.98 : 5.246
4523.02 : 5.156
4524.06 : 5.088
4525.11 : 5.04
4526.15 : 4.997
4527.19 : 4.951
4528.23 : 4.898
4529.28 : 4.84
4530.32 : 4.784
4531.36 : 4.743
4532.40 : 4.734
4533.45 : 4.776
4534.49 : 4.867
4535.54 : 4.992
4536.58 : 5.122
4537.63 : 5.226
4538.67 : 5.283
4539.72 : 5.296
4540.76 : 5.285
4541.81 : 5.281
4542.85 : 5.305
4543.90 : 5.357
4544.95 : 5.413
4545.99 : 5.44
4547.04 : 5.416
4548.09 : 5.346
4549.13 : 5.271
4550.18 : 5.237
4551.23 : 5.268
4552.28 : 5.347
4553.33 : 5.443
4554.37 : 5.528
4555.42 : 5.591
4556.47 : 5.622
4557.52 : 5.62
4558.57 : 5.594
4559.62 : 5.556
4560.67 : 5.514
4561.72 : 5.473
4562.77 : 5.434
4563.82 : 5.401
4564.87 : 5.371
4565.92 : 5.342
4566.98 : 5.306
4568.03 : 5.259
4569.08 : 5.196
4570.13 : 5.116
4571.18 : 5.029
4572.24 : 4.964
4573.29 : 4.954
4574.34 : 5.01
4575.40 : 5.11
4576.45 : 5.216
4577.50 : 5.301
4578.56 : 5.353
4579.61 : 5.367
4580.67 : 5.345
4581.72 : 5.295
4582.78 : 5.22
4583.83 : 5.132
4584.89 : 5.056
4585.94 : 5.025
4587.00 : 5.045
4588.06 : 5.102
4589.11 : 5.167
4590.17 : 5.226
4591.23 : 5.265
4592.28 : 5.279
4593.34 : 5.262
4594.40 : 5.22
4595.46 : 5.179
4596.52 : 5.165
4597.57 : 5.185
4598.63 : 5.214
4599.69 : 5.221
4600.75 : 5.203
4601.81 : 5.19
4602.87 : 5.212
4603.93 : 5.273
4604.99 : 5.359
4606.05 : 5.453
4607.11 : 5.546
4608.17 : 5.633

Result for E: 0.199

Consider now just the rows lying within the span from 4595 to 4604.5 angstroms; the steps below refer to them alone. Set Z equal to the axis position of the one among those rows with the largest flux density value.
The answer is 4603.93 angstroms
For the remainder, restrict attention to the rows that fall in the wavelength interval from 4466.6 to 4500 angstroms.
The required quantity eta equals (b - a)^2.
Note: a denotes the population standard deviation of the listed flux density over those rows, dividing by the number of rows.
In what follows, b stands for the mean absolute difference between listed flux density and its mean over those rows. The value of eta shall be 0.0021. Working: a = 0.22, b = 0.18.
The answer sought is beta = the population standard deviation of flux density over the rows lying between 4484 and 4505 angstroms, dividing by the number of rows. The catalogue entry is 0.256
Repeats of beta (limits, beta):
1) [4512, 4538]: 0.254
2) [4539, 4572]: 0.142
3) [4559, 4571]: 0.129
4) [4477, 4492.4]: 0.238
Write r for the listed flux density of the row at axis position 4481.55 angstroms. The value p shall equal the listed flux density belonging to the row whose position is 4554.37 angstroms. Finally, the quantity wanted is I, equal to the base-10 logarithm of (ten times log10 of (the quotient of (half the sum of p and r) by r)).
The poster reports -1.37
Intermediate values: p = 5.528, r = 5.422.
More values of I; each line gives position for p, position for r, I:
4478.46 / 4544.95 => -1.28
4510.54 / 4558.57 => -0.84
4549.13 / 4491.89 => -0.83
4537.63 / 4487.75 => -0.99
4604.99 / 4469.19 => -0.68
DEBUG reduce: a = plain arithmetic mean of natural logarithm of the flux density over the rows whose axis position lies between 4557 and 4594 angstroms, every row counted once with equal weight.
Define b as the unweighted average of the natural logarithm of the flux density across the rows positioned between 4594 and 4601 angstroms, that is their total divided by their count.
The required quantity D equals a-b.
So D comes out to 0.010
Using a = 1.66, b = 1.65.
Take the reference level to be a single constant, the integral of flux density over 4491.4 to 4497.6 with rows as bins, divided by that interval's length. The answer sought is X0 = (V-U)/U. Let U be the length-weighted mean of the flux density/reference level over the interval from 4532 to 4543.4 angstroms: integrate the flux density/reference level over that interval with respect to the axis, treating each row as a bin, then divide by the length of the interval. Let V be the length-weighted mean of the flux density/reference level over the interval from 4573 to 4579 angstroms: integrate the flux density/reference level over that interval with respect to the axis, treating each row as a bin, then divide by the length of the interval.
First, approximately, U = 1.04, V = 1.06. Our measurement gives 0.01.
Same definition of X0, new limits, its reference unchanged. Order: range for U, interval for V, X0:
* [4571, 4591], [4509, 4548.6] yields 0.02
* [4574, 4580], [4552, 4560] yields 0.06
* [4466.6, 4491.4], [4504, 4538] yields 0.05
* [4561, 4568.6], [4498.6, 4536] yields 0.00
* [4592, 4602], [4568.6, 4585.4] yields -0.01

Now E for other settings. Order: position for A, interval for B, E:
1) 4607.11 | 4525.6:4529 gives 0.161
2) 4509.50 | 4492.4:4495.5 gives 0.127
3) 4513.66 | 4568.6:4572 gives 0.175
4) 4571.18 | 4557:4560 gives 0.221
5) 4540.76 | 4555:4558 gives 0.201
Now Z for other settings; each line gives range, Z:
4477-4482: 4479.49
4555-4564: 4556.47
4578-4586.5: 4579.61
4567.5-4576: 4568.03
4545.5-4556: 4555.42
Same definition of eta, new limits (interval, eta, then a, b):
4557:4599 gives 0.0011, 0.17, 0.13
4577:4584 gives 0.0002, 0.08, 0.06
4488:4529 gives 0.0072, 0.45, 0.36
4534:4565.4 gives 0.0016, 0.17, 0.13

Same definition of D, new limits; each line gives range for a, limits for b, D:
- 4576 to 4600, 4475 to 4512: -0.021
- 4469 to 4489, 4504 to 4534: -0.049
